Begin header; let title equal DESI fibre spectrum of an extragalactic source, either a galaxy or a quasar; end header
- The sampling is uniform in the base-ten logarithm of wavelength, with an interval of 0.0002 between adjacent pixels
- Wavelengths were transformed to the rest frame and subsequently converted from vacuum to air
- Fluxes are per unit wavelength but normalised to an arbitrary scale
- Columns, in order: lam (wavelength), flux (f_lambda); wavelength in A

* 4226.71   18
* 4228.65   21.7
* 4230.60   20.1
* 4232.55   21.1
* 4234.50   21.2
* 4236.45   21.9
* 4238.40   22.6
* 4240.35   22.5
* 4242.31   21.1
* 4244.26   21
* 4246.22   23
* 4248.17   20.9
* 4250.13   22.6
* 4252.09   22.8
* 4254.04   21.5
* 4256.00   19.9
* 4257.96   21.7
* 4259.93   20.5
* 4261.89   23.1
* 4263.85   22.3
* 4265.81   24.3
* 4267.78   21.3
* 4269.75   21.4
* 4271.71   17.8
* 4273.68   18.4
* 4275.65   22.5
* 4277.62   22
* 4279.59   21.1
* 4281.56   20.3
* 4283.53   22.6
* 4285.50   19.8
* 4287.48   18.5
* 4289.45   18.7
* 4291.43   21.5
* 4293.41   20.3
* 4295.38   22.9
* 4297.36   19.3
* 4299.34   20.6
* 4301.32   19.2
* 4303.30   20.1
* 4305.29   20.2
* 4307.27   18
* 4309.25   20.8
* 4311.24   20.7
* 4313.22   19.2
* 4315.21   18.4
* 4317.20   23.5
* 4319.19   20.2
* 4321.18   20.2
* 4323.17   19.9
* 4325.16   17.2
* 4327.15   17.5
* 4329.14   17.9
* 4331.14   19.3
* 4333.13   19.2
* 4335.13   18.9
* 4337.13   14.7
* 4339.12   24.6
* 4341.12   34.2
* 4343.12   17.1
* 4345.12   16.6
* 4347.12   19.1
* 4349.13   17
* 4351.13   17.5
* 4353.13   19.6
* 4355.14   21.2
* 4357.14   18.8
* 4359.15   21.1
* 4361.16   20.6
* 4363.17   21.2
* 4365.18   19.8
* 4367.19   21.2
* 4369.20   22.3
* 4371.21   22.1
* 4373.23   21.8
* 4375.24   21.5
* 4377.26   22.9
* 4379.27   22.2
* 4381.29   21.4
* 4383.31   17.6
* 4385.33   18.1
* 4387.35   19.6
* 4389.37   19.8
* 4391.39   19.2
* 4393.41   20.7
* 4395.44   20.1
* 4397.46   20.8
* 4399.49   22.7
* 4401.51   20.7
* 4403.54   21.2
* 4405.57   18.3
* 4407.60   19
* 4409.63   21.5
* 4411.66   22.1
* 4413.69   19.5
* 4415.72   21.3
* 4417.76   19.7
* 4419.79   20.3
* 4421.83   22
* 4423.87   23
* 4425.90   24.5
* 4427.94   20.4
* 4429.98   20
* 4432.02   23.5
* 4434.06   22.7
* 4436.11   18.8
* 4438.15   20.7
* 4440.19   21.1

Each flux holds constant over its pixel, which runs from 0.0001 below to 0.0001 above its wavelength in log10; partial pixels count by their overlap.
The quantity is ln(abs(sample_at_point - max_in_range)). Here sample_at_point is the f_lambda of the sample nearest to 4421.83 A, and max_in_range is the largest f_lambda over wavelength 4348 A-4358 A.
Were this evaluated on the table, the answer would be -0.2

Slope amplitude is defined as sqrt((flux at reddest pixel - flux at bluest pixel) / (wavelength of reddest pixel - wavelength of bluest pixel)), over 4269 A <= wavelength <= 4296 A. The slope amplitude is 0.24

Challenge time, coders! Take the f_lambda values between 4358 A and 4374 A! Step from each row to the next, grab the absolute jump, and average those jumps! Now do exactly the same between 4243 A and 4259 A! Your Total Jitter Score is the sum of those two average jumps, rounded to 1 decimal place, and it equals 2.3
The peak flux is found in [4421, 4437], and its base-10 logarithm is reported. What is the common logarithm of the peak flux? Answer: 1.39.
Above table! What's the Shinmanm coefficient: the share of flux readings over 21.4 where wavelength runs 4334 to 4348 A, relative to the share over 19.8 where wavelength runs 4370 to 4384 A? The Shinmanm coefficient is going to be 0.33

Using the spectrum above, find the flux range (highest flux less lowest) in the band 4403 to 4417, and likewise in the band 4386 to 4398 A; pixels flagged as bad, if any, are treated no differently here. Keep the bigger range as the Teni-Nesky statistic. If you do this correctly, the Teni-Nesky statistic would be 3.8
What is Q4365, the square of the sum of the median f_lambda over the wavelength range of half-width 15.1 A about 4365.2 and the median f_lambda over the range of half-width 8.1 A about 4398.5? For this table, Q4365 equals 1756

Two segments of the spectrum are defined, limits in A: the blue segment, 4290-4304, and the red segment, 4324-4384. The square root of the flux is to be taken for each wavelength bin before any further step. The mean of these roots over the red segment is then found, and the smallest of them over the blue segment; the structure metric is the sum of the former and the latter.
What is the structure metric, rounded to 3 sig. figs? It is 8.86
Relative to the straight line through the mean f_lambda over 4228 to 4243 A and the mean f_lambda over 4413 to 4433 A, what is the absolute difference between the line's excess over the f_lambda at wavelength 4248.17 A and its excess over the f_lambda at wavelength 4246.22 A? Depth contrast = 2.1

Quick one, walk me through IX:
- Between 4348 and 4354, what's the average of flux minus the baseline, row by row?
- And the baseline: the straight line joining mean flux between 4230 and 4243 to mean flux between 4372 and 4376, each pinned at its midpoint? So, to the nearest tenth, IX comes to -3.6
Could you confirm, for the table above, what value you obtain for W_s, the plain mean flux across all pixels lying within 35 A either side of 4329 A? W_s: 19.9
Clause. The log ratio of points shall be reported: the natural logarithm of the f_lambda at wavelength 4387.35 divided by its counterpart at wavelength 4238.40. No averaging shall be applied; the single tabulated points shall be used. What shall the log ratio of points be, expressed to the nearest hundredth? -0.14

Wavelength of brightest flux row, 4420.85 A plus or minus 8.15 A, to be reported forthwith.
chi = 4425.90 A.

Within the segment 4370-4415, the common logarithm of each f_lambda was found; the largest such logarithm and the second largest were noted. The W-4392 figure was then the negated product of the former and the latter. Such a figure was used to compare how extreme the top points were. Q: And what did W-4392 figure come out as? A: -1.84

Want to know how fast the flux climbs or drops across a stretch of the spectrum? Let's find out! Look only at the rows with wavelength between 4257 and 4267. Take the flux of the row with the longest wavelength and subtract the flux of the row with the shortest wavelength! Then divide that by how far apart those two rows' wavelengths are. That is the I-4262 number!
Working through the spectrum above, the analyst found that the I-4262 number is 0.33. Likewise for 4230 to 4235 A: 0.28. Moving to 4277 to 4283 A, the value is -0.43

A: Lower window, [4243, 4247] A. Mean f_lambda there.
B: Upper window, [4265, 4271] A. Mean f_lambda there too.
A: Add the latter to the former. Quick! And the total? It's 44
